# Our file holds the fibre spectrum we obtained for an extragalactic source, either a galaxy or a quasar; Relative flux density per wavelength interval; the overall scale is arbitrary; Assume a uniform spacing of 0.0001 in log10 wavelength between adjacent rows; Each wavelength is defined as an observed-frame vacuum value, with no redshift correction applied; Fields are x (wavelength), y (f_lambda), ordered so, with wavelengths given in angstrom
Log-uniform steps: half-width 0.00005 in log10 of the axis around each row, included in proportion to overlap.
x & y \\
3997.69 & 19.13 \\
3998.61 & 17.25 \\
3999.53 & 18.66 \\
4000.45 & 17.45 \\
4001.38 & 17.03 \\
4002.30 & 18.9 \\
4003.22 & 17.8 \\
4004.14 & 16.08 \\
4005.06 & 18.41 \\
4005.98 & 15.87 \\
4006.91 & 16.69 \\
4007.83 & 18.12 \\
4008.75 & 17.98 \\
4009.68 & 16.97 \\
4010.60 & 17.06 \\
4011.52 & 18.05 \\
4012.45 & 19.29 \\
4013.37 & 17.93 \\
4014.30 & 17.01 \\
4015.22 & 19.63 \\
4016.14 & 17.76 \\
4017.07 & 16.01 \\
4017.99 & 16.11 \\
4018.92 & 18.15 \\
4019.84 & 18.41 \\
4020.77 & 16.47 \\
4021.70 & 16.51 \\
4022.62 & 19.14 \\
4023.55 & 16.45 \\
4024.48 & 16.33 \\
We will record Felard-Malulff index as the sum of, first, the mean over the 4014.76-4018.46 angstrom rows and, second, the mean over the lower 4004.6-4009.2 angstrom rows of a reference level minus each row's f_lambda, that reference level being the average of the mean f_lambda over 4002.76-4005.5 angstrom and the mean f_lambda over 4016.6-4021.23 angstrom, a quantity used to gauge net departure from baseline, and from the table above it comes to -0.3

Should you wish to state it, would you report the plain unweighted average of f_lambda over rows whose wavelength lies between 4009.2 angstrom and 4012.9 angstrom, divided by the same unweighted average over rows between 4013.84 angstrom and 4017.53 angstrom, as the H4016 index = 1.01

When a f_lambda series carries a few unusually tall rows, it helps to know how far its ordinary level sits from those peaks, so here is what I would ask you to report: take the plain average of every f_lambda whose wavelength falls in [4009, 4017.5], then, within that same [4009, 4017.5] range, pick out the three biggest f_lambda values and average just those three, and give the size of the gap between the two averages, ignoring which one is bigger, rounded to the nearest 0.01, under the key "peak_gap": 1.24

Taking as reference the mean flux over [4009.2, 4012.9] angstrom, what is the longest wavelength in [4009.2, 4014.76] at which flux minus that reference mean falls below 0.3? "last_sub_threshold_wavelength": 4014.30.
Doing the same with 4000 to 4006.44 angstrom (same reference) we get 4005.98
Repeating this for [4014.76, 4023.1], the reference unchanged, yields 4021.70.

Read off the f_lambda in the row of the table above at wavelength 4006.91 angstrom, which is 16.69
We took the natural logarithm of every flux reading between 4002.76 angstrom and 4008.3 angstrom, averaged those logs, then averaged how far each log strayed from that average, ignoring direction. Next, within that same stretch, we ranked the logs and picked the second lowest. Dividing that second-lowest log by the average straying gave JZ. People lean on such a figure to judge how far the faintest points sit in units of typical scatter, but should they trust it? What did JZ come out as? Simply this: 50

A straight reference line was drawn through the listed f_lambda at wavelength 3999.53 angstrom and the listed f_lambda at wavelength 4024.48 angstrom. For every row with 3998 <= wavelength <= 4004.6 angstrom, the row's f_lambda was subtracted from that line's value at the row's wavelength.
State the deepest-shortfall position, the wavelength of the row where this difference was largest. 4004.14 angstrom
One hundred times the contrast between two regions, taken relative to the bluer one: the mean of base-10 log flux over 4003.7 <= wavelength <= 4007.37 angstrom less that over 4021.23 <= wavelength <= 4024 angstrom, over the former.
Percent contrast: -1.2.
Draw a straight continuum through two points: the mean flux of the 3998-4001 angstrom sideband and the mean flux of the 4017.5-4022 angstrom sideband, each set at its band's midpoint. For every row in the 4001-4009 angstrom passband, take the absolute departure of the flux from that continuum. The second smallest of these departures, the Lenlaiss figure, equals 0.49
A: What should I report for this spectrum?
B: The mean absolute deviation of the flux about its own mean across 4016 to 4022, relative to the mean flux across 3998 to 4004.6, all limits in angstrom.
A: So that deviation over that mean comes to 0.051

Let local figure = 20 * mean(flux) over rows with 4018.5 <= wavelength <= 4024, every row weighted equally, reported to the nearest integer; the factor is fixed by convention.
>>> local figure 350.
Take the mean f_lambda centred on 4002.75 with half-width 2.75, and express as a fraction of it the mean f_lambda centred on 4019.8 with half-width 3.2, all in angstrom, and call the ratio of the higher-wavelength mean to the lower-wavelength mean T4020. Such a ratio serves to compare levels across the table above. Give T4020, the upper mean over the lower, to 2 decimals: 0.98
